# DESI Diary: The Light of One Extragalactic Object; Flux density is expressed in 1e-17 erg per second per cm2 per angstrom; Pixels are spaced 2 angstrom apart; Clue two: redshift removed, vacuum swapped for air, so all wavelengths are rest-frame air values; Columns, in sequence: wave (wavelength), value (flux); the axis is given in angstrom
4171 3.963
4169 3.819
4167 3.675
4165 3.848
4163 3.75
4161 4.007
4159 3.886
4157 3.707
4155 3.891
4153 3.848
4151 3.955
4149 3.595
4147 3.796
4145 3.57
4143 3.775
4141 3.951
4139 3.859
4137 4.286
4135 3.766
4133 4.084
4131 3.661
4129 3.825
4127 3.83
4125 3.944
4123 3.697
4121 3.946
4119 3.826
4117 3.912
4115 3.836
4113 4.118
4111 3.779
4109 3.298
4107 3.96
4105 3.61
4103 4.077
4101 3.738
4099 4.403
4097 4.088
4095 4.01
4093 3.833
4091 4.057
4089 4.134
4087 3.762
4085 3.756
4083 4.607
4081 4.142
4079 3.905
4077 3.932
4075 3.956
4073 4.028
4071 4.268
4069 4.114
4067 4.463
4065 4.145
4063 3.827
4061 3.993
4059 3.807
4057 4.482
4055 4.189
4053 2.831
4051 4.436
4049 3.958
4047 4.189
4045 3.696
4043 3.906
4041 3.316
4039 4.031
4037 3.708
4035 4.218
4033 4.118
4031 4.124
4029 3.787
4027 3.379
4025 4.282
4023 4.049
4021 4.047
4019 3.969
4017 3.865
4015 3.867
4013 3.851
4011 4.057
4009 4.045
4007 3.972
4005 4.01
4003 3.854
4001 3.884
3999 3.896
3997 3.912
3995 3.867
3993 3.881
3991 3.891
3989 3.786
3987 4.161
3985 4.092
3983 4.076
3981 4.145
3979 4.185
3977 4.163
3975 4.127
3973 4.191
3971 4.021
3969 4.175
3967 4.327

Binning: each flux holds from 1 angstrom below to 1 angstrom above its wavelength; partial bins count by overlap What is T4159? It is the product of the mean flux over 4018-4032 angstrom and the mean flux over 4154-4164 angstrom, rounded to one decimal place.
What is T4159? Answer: 15.2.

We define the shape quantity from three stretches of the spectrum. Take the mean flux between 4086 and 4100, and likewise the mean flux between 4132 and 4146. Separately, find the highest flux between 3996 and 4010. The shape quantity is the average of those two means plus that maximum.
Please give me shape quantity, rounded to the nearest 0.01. 8.01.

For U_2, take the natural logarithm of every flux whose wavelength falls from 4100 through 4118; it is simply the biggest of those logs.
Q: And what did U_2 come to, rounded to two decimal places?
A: 1.42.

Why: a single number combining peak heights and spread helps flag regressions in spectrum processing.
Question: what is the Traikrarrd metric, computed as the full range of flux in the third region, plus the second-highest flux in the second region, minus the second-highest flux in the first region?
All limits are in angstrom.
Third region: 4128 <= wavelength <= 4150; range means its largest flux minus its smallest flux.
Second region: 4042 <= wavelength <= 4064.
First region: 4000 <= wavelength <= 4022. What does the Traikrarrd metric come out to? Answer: 1.1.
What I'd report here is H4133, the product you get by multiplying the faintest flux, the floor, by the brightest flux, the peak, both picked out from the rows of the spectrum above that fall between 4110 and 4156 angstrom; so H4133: 15.3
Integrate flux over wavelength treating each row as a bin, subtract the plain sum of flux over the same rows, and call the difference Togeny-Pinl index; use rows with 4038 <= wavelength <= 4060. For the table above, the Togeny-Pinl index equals 42.8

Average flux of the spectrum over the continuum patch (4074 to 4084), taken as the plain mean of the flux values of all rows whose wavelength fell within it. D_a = 4.11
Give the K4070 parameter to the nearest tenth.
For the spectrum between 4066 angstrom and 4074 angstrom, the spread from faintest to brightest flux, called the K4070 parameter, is 0.4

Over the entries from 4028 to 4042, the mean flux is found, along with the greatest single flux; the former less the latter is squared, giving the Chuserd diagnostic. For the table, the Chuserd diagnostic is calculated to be 0.10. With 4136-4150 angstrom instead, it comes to 0.21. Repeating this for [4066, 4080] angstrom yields 0.14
